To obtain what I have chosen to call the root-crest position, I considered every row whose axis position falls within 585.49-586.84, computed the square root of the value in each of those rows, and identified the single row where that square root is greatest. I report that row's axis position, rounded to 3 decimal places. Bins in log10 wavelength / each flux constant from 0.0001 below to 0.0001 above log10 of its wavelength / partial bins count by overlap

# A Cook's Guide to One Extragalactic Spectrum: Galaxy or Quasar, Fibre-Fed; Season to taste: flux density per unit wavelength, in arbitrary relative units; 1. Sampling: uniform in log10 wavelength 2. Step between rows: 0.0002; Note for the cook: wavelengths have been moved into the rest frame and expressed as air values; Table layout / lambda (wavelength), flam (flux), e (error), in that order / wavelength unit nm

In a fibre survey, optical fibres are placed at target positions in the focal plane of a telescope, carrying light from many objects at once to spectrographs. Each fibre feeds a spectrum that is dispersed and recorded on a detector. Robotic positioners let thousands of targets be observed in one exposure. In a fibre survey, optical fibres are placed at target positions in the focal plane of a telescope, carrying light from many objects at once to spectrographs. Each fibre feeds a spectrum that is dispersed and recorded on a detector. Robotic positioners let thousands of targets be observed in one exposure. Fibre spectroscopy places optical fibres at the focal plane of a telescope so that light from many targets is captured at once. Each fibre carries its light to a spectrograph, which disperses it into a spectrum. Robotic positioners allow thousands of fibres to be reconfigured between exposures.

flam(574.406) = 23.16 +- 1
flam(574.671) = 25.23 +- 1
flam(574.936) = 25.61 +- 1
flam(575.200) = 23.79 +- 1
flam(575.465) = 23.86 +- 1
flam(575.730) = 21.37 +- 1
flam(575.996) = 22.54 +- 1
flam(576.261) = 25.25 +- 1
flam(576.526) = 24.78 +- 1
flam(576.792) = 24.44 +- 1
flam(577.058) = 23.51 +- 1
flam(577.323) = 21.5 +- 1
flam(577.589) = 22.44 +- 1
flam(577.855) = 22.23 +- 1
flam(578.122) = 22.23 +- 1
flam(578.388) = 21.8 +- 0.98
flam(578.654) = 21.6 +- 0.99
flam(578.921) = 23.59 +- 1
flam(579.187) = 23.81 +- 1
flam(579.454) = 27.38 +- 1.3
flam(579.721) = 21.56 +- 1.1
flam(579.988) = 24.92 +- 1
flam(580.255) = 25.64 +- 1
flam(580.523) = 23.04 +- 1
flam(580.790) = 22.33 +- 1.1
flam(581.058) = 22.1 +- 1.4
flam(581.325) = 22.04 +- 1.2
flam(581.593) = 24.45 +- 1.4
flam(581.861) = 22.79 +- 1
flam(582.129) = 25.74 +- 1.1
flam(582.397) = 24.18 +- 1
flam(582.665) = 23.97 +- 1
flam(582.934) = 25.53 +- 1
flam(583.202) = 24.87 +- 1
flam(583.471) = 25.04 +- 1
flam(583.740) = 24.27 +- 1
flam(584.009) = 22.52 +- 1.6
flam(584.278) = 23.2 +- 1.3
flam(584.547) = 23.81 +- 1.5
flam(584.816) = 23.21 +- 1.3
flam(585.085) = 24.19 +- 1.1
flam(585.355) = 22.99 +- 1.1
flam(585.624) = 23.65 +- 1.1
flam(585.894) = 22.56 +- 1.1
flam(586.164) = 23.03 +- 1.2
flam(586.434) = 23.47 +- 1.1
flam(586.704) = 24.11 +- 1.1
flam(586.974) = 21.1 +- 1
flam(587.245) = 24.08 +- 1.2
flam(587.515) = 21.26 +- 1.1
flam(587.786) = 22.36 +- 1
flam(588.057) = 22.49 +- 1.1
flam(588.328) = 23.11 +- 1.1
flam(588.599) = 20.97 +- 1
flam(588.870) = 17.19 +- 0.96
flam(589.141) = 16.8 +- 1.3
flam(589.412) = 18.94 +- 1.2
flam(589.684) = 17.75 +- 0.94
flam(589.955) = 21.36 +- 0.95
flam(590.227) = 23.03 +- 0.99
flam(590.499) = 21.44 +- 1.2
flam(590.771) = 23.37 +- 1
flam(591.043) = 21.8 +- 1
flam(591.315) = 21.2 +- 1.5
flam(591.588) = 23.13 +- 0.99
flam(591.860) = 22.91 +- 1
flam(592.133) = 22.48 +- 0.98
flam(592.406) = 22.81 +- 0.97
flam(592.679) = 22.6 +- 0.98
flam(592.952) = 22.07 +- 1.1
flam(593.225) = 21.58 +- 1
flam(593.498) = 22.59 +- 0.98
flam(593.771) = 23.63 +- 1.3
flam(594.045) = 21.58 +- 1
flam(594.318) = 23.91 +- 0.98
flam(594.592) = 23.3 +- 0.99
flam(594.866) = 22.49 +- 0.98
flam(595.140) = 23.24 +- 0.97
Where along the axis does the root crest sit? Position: 586.704 nm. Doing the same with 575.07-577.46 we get 576.261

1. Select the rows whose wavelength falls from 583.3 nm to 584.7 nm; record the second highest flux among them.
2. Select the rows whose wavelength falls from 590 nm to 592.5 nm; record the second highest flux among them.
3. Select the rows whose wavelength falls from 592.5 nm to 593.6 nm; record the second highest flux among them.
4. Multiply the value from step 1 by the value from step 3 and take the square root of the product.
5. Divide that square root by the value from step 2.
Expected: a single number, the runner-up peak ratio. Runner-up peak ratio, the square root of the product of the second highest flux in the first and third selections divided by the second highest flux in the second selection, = 1.01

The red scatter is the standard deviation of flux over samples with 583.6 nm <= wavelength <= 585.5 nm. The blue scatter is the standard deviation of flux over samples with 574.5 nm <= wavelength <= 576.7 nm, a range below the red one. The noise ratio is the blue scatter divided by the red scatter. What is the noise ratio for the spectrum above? 2.3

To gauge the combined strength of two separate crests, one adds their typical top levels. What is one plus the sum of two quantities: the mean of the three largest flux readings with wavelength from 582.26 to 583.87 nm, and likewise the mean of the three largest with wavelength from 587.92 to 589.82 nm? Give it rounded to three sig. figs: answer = 48.3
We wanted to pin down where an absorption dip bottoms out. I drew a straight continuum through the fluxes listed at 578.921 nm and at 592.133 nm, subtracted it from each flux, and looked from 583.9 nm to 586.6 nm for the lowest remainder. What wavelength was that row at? 584.009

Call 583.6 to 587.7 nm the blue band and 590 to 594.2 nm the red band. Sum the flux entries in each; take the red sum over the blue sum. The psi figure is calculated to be 0.97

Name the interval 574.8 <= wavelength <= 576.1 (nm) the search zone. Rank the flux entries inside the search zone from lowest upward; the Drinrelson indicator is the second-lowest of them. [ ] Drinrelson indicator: 22.54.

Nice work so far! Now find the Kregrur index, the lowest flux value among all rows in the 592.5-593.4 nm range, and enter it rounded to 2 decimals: 21.58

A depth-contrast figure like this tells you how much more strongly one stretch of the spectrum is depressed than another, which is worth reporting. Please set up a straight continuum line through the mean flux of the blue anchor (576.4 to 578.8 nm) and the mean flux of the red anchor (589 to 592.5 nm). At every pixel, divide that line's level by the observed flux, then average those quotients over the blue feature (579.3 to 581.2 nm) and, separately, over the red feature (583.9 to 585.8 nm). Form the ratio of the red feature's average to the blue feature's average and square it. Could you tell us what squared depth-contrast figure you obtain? 0.98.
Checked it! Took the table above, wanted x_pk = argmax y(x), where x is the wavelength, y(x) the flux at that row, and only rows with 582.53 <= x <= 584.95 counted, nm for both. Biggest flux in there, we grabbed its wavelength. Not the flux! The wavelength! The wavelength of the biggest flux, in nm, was 582.934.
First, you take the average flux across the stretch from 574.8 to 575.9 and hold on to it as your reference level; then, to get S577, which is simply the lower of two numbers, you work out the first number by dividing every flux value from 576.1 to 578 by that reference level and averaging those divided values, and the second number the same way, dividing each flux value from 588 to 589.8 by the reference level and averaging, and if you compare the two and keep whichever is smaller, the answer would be 0.83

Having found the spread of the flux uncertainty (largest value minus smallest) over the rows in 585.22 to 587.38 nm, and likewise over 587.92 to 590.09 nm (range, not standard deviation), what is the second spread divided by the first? 1.80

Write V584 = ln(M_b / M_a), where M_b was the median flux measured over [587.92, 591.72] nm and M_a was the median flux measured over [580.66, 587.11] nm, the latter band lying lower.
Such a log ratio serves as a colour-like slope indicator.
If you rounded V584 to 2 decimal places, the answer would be -0.10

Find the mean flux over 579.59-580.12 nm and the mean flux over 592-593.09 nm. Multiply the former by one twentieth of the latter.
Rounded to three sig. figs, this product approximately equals 26.1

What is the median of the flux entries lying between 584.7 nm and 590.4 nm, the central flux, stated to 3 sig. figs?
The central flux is 22.6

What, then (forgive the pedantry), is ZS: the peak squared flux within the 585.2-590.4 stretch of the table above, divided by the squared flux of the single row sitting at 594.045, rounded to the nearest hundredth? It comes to 1.25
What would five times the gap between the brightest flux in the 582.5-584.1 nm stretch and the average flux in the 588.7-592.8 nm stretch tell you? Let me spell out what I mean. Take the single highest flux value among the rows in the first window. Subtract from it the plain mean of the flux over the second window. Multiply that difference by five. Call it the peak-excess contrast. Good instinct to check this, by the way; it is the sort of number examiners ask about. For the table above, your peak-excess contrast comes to 22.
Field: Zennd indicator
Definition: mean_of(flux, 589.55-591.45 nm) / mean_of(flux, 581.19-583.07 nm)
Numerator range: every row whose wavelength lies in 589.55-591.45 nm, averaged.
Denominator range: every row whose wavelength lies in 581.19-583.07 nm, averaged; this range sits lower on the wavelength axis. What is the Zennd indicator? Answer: 0.89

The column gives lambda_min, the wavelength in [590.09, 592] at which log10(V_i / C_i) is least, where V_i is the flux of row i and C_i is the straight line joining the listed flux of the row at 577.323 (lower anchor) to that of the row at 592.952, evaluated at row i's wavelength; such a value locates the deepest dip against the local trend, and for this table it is 591.315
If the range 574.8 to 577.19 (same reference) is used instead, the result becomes 575.730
